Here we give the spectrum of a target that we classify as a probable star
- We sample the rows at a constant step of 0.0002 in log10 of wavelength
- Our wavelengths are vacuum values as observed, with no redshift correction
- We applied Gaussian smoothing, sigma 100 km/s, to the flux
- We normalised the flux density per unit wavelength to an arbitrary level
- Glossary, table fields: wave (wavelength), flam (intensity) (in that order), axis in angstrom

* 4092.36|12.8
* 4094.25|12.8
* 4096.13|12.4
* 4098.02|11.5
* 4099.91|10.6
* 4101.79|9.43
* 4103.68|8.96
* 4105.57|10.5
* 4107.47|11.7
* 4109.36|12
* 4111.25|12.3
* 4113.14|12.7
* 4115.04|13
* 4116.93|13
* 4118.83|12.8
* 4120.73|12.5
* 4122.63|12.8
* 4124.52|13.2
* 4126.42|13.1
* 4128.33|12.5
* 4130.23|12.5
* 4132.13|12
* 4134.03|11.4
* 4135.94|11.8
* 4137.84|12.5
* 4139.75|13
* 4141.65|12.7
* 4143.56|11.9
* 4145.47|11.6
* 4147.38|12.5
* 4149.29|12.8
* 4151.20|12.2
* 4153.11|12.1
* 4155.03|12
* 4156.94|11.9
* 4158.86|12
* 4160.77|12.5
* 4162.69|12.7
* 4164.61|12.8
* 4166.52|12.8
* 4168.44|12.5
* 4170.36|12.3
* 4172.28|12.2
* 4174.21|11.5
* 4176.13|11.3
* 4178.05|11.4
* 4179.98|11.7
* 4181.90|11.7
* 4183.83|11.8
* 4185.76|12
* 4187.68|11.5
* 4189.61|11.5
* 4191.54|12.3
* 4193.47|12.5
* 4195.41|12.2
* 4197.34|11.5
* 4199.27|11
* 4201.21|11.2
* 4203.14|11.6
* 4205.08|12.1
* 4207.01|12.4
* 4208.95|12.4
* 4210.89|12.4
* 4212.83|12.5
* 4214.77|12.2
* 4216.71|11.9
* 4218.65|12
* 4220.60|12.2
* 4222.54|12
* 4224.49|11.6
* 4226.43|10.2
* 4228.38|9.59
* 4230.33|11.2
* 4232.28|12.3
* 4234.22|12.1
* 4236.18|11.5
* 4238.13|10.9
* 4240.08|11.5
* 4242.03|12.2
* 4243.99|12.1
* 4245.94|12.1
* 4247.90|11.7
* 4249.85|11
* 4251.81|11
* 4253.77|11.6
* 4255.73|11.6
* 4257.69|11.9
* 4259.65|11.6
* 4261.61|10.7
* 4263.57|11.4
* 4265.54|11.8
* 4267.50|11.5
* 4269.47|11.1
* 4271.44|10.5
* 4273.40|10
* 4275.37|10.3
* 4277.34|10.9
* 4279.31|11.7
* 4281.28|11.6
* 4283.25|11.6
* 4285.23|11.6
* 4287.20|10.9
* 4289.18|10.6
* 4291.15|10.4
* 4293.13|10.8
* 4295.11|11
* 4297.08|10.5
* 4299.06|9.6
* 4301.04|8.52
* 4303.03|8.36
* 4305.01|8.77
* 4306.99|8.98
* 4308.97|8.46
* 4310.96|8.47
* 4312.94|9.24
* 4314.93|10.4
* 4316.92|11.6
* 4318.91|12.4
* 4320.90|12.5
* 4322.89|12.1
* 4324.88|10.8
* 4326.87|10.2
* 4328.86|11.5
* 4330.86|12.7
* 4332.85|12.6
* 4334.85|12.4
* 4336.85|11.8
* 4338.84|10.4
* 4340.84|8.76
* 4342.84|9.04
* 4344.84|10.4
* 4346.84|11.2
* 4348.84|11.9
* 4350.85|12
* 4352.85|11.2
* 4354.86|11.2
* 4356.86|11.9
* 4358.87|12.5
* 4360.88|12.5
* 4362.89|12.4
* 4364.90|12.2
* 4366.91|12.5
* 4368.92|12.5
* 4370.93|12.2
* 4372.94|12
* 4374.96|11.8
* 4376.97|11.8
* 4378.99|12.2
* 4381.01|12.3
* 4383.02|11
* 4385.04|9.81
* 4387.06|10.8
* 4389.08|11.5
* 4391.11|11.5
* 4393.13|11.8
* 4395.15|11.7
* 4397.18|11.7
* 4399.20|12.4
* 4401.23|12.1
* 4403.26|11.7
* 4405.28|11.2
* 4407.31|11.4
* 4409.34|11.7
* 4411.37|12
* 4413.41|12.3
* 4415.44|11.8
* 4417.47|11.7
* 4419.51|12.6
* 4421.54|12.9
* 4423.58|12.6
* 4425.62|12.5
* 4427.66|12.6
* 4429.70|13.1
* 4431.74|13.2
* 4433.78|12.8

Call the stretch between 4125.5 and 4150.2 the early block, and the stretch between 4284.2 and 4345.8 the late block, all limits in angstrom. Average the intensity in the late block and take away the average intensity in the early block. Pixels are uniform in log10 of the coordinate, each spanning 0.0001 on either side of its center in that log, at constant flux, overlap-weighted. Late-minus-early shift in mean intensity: -1.8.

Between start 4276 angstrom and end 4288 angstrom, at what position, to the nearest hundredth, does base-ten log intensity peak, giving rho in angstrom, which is 4279.31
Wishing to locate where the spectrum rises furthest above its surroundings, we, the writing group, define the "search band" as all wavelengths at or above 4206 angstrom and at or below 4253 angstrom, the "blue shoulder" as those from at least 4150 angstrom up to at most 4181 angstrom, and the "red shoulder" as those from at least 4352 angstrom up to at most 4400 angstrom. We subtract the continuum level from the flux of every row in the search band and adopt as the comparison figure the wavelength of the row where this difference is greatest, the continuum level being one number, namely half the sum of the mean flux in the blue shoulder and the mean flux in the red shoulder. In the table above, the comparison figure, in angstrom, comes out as 4212.83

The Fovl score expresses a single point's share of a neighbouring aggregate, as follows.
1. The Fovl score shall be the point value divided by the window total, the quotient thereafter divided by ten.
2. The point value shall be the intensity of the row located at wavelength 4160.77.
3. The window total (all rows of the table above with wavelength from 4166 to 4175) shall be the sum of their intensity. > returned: 0.0204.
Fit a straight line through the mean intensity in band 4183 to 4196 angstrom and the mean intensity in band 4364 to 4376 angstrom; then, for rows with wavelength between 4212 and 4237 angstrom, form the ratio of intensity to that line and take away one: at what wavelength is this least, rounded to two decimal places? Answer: 4228.38 angstrom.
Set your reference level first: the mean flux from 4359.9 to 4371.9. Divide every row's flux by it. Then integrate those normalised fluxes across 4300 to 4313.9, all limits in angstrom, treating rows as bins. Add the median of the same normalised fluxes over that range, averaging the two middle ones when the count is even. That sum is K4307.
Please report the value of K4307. 10.4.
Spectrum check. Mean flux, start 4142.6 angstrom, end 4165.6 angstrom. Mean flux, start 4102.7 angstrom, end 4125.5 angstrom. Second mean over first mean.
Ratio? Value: 0.99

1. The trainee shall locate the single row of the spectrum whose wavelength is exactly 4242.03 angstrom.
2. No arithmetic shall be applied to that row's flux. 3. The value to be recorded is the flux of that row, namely 12.2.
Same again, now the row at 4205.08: 12.1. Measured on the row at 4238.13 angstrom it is 10.9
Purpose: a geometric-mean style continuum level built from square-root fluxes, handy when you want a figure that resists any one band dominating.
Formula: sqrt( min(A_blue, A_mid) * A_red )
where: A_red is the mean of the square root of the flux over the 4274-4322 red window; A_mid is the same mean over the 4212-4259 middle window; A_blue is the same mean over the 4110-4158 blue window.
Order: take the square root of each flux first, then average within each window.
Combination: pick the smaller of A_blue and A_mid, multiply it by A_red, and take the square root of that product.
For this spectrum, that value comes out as 3.31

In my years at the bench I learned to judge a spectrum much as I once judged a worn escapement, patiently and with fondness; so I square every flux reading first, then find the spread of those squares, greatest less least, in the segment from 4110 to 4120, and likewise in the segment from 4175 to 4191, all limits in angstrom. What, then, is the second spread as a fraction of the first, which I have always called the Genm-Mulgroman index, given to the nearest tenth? 0.9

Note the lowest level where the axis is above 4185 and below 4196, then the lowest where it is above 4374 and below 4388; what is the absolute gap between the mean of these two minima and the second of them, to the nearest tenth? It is 0.8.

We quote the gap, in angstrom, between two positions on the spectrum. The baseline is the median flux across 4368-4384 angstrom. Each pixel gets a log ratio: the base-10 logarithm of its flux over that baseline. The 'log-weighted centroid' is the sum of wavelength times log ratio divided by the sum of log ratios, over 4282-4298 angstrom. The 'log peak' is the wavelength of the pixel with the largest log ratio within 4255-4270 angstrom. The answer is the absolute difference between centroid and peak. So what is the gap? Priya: 33.7 angstrom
